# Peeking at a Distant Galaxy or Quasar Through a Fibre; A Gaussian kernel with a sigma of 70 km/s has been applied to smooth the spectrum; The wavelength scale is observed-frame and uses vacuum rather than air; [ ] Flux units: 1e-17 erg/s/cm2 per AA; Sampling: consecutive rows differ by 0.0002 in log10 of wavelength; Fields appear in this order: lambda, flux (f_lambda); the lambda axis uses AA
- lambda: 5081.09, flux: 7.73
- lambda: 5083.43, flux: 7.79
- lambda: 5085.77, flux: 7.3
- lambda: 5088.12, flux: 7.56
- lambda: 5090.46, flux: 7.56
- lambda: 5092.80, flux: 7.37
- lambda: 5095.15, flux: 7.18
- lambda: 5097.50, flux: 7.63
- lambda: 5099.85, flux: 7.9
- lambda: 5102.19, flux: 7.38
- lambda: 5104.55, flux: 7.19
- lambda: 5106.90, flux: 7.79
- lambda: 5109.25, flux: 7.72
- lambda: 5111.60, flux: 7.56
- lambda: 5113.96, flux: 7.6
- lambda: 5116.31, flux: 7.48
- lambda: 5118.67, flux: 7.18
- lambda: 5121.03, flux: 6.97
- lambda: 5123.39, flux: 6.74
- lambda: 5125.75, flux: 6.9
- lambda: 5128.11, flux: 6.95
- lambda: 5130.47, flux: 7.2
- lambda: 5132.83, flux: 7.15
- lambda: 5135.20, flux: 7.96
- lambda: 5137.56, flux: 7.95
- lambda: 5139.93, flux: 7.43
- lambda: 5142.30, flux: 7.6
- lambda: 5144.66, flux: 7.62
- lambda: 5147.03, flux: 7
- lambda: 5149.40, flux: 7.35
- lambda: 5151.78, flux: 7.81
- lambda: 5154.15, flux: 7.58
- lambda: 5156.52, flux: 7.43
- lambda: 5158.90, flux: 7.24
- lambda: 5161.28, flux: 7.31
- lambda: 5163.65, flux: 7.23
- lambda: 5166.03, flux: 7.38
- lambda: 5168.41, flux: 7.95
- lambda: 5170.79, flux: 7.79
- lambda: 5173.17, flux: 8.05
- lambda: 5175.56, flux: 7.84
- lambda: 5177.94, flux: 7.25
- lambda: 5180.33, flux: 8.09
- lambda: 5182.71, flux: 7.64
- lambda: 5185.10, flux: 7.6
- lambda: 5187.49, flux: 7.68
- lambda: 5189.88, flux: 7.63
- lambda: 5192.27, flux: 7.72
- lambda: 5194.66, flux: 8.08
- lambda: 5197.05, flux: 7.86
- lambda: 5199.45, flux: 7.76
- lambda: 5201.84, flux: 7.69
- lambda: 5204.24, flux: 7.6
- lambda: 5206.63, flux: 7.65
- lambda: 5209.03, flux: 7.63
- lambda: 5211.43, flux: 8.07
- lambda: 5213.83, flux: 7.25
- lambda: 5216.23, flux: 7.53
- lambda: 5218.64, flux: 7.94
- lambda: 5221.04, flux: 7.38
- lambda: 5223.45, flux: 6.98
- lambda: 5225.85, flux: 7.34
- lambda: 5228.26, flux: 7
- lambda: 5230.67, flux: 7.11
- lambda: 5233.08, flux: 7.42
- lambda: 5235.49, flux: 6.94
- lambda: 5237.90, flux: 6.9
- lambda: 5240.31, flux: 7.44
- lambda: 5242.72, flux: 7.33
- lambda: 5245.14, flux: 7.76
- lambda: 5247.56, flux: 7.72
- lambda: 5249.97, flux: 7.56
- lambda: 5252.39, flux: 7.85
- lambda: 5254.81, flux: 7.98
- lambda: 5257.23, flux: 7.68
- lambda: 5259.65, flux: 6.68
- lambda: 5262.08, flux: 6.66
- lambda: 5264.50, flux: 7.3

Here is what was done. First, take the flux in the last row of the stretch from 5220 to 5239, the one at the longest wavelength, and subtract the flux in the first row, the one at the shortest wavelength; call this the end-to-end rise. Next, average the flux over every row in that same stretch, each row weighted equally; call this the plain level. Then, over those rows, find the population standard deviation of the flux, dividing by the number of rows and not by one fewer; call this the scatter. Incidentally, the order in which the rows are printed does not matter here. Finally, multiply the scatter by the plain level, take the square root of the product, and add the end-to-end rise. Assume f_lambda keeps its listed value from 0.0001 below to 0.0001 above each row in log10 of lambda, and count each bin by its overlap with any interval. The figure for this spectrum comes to 0.7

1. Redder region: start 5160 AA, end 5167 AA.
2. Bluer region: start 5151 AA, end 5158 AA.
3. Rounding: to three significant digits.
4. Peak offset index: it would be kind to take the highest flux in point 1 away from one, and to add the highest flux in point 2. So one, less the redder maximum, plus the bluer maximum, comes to 1.43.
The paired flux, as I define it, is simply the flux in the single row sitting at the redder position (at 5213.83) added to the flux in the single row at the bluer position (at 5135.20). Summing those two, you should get 15.2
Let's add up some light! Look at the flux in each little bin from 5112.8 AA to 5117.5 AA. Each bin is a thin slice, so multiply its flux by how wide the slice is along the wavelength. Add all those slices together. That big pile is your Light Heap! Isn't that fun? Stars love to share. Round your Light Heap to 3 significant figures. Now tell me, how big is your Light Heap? 35.5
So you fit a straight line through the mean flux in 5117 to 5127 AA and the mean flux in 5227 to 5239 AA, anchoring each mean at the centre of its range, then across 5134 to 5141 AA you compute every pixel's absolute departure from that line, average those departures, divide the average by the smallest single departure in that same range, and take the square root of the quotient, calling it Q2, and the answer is 1.3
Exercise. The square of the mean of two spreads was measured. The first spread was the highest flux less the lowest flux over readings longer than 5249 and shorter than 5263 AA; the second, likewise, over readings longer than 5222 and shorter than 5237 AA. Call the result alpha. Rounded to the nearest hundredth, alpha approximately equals 0.81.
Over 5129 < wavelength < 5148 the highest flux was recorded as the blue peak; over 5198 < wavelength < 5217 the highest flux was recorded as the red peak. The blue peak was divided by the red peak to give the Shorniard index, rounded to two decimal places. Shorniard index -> 0.99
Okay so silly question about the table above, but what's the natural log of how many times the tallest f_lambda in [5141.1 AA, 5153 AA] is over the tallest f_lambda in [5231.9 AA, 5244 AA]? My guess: 0.049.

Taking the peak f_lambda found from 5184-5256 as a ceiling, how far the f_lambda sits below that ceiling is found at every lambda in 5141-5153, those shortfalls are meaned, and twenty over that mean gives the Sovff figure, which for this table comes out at 33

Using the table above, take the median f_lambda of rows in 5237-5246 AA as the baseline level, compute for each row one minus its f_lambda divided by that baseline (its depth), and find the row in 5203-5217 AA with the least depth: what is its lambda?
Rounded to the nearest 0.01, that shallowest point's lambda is 5211.43 AA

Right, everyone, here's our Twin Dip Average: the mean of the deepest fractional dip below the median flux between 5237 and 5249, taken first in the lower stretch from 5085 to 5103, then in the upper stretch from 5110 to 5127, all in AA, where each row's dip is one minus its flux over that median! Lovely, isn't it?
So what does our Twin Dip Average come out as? 0.065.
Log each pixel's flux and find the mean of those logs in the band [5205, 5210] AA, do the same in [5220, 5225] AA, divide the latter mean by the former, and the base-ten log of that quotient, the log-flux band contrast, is -0.014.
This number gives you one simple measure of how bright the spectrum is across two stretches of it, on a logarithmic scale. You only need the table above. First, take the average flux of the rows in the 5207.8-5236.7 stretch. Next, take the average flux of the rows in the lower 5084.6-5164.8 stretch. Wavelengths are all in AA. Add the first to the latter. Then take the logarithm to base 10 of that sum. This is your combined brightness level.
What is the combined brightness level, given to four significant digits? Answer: 1.170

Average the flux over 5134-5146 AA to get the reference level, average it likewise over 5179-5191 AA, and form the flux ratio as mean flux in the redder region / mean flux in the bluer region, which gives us 1.002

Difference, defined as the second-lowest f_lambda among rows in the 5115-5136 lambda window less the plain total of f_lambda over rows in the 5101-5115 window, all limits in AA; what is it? -38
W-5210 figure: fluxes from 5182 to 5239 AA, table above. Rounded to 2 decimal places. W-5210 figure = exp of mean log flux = 7.51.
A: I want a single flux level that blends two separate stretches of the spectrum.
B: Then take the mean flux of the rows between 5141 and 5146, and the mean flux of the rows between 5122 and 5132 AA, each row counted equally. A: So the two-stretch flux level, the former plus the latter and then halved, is 7.28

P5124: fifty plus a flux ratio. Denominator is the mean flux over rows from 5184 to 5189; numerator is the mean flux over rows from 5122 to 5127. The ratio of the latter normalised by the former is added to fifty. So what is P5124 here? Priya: 50.9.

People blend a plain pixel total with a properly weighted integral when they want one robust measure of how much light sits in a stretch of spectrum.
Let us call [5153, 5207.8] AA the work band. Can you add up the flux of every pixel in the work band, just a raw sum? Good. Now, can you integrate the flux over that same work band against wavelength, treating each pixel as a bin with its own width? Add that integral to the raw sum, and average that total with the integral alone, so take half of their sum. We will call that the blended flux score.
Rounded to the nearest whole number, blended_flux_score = 508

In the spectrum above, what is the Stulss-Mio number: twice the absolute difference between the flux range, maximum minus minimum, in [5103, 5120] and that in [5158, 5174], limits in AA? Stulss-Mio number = 0.42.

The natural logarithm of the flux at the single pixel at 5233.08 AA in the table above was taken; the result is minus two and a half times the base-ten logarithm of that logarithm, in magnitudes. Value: -0.755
